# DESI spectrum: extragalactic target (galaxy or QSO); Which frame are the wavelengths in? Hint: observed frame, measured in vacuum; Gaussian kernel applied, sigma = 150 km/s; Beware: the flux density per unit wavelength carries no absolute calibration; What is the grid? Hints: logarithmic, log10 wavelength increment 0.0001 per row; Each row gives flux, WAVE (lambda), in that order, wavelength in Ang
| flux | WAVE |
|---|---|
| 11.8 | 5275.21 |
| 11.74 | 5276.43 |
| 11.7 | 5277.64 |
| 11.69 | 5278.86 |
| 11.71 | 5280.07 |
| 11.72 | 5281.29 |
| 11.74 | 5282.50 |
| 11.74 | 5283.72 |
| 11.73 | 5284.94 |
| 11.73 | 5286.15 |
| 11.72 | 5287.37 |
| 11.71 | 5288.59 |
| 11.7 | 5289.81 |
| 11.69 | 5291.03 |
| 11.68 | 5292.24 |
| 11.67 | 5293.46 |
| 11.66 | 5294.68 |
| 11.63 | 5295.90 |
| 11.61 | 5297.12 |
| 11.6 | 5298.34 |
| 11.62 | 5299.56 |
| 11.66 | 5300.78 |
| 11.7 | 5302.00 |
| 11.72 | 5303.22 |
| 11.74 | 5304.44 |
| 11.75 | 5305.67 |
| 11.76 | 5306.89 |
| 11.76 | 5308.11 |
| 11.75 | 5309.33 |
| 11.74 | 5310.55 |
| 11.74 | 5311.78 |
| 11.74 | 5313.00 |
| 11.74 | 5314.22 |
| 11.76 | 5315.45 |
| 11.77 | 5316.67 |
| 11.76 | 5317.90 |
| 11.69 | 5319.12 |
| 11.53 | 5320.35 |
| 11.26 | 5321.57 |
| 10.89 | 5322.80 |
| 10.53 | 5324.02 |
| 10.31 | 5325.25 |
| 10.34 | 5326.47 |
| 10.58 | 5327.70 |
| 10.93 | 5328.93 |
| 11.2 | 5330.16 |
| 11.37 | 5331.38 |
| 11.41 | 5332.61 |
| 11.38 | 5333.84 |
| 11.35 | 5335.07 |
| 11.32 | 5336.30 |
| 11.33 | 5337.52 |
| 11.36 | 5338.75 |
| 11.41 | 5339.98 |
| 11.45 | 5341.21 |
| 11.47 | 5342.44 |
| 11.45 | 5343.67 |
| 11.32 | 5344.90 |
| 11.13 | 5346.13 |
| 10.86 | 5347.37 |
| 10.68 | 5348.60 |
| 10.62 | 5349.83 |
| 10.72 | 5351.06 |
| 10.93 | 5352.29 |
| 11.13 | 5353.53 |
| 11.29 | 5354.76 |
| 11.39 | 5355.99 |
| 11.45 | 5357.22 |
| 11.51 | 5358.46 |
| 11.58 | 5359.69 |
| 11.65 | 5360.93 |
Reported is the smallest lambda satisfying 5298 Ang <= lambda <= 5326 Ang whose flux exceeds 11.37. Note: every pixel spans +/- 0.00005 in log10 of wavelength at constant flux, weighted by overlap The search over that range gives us 5298.34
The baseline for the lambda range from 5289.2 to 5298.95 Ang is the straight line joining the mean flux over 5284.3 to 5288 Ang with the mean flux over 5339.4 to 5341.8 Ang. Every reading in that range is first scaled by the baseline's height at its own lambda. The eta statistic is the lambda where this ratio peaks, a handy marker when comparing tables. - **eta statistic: 5289.81 Ang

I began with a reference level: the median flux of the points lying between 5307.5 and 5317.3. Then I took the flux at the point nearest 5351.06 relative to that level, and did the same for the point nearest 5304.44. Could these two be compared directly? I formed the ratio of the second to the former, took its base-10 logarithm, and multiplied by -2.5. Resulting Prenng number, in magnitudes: -0.10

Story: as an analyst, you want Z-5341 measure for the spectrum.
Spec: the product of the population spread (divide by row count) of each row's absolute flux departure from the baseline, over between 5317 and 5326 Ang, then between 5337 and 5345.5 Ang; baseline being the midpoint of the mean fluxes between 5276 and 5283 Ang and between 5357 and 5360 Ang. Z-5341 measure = 0.027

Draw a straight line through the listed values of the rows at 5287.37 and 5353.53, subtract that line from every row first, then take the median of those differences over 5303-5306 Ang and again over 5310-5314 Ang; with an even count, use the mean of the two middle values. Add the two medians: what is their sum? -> 0.41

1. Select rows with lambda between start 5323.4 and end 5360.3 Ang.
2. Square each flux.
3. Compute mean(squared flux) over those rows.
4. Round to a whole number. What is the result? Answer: 124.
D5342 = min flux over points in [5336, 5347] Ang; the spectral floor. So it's 11.13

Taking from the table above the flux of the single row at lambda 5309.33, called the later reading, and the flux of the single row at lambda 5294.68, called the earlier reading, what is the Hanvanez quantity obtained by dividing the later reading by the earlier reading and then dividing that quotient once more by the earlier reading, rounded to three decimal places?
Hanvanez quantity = 0.086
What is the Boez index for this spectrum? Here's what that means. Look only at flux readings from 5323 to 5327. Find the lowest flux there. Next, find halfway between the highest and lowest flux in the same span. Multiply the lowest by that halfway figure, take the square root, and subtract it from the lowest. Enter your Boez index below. -0.05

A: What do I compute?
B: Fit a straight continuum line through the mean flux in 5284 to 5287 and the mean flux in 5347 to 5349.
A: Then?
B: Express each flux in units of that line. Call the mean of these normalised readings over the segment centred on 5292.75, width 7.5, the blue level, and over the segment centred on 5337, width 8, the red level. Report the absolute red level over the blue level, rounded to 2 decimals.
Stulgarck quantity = 1.03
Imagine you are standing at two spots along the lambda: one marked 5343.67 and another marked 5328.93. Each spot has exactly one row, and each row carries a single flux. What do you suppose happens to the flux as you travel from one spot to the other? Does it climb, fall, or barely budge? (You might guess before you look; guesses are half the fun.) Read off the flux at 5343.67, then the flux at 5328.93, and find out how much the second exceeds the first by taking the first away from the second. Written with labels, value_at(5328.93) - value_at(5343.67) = -0.52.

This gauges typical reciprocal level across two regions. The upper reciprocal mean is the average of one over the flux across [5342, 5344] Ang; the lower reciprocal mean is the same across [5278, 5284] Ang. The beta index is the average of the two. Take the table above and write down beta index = 0.0863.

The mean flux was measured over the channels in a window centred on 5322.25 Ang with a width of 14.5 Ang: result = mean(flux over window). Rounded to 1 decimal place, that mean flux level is 11.1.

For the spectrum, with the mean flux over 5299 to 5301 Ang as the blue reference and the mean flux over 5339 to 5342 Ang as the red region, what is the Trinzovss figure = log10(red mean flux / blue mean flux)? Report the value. -0.008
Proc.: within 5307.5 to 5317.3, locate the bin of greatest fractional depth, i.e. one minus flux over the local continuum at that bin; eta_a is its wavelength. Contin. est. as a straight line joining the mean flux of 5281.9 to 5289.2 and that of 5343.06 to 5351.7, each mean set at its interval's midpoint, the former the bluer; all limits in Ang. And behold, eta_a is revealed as 5308.11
